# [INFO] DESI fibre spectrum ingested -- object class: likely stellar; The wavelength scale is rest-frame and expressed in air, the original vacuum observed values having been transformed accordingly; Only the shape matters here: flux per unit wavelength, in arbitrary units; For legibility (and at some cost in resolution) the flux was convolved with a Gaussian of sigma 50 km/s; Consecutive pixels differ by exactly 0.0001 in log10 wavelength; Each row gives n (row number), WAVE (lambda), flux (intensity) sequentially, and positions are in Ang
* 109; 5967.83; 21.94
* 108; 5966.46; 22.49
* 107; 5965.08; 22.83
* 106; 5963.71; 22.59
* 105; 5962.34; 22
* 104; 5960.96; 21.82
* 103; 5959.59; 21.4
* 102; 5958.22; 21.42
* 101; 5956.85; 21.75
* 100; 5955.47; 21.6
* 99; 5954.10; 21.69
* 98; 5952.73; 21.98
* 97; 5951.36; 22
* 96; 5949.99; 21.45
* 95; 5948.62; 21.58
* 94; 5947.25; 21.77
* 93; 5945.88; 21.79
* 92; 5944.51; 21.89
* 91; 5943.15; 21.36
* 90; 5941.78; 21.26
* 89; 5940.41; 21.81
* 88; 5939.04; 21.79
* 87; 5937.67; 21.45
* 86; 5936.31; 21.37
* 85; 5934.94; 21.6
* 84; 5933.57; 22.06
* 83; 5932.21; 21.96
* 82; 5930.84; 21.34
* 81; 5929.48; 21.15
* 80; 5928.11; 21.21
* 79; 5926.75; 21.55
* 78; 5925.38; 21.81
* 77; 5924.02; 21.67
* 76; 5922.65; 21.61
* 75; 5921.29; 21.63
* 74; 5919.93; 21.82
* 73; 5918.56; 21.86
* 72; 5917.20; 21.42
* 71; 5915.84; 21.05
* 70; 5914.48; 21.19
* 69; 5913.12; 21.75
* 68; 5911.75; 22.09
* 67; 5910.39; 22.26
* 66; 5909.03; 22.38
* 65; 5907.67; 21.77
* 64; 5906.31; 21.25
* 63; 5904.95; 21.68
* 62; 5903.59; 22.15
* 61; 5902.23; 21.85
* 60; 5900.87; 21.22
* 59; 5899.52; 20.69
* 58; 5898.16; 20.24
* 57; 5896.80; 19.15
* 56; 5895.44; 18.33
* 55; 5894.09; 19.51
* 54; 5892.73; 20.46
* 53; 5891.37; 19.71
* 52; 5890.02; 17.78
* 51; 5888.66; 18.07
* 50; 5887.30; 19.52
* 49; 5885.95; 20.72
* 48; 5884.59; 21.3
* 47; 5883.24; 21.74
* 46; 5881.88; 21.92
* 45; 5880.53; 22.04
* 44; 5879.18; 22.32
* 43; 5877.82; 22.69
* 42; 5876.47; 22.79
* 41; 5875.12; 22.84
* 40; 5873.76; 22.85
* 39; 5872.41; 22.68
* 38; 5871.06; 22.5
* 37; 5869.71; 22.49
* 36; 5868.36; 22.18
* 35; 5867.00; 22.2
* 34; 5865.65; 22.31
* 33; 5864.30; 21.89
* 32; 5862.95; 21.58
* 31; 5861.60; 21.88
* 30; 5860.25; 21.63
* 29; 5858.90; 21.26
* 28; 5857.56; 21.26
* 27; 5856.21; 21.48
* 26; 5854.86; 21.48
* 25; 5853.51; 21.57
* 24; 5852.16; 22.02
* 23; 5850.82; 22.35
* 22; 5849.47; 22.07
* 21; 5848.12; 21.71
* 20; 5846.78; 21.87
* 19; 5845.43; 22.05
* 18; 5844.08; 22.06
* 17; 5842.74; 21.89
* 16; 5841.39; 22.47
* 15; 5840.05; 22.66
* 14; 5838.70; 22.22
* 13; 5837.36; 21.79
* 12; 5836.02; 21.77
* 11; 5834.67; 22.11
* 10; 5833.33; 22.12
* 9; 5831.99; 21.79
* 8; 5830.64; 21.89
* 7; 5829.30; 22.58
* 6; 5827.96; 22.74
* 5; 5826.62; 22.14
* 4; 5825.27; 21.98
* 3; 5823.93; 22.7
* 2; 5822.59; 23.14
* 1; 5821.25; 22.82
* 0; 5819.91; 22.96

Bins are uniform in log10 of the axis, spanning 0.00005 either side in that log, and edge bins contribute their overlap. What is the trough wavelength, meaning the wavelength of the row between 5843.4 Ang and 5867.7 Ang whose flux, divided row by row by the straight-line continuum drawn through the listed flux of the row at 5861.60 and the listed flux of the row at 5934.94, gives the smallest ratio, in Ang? 5857.56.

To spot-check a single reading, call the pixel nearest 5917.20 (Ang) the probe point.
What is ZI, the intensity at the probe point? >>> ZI 21.42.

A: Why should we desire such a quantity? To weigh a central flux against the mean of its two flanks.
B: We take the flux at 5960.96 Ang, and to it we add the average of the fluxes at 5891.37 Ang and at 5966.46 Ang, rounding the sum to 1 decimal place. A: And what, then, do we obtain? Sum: 42.9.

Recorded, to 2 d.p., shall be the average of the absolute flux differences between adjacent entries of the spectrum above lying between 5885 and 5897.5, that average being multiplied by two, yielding 2.14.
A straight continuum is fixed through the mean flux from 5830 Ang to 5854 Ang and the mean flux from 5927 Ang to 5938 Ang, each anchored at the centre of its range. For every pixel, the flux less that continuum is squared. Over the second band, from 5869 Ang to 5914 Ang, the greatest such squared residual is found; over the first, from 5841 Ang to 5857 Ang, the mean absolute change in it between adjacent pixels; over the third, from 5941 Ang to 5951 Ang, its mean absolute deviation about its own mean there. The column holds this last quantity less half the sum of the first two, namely -7.9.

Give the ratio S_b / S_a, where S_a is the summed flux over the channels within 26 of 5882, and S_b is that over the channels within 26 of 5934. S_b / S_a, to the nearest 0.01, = 0.99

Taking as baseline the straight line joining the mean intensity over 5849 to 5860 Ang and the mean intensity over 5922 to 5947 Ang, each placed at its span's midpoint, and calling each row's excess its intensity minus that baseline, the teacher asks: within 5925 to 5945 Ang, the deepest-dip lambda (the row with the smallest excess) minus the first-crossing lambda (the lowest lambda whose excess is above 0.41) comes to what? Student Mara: -4.1 Ang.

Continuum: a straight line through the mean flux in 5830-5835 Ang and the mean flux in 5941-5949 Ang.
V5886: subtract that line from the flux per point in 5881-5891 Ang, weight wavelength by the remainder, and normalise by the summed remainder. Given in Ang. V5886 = 5888.5 Ang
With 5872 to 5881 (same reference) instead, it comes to 5875.7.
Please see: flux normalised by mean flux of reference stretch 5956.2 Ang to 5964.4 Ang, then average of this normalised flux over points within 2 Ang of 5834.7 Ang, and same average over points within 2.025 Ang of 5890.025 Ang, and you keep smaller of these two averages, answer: 0.848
